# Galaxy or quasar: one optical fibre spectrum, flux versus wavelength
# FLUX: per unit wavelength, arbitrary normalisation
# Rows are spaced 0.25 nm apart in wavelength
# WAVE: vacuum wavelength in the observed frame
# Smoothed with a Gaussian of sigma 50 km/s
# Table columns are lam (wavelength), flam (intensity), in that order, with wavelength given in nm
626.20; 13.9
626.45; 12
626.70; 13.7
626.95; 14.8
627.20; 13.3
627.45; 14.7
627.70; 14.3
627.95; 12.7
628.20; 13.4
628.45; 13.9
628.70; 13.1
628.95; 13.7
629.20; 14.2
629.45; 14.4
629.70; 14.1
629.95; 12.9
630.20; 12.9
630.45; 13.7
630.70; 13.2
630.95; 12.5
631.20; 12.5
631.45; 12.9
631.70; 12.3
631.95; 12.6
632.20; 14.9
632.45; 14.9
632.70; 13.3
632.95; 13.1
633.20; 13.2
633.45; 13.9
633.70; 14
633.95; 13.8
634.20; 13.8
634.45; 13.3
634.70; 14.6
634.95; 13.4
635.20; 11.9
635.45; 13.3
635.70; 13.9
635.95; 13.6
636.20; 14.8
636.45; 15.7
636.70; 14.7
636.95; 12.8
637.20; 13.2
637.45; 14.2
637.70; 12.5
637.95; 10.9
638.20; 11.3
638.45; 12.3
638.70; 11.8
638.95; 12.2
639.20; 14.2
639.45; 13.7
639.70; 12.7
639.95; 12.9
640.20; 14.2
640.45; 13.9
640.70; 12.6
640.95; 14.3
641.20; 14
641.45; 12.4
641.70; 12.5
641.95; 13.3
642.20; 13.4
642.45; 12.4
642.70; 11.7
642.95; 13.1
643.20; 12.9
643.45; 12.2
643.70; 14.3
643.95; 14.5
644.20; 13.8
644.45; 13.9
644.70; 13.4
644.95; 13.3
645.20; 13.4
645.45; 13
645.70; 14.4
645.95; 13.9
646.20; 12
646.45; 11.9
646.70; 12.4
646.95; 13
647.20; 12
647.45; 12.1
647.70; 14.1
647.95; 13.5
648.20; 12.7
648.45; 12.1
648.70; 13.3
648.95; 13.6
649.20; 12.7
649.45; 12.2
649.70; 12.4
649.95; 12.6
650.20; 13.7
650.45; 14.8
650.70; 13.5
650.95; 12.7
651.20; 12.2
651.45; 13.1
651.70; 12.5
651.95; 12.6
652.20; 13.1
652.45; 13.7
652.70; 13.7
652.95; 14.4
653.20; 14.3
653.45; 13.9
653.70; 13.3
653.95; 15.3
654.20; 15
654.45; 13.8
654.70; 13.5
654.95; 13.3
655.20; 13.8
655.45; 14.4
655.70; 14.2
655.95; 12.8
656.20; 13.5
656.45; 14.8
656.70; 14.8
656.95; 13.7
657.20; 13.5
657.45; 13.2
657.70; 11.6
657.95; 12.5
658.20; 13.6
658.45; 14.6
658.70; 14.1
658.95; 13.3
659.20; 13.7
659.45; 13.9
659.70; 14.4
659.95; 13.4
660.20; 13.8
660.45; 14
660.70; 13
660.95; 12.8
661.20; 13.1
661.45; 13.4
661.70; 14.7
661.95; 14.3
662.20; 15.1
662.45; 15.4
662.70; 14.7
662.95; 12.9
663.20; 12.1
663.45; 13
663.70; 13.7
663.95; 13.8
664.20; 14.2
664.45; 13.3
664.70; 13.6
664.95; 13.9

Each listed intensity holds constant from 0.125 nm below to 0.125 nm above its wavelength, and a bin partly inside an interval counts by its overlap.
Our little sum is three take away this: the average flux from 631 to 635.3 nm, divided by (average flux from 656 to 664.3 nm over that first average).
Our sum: -10.2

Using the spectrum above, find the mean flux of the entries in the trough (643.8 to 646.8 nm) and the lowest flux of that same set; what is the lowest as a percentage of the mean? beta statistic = 89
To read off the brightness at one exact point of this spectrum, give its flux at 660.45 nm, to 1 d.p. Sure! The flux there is 14.0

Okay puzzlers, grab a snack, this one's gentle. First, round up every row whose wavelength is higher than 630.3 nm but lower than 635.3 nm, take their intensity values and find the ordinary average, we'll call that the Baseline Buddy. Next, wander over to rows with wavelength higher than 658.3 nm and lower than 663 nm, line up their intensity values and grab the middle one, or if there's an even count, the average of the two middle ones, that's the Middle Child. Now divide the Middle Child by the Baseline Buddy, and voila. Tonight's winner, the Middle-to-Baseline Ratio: 1.038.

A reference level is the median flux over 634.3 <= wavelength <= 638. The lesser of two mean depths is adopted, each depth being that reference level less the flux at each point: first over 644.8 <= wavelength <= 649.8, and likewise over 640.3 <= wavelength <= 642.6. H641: 0.2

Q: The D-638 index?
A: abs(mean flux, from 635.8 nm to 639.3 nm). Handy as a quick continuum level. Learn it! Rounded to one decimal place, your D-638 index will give 13.2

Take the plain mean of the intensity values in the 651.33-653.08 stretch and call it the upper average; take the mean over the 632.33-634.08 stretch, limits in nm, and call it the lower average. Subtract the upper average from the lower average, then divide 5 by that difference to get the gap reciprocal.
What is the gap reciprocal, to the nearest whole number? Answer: 11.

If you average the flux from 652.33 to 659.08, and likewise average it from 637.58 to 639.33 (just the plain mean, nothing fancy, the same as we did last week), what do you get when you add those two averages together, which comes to 26.0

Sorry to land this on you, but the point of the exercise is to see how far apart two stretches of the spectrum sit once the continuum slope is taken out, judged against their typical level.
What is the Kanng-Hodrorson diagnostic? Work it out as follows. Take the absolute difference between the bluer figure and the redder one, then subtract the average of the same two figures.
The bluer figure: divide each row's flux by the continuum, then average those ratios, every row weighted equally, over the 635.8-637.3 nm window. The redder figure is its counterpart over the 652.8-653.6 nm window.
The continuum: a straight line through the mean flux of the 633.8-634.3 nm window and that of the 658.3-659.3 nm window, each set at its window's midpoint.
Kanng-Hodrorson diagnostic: -1.02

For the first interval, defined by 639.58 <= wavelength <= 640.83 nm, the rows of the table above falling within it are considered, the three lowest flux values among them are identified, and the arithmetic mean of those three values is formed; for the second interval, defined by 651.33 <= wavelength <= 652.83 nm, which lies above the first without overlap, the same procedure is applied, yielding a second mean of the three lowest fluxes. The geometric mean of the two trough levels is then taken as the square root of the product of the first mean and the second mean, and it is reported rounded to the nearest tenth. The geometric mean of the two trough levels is 12.7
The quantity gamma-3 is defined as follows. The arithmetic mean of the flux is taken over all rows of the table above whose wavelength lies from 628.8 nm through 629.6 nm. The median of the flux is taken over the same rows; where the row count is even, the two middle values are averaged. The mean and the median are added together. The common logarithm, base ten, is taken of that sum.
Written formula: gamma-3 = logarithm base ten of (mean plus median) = 1.45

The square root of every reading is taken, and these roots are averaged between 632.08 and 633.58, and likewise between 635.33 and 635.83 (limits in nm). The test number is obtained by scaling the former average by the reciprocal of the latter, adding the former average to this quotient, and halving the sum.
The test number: 2.37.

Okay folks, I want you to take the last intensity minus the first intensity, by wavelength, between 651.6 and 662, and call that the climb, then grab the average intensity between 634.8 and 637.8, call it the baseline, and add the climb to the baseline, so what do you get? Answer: 15.5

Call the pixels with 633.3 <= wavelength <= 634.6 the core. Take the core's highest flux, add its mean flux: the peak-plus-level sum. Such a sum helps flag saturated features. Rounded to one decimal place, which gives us 27.8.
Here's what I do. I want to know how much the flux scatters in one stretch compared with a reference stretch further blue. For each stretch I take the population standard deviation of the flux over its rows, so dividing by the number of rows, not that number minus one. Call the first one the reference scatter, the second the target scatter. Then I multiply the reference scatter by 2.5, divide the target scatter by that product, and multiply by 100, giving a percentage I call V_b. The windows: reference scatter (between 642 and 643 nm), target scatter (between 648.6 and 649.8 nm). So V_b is 32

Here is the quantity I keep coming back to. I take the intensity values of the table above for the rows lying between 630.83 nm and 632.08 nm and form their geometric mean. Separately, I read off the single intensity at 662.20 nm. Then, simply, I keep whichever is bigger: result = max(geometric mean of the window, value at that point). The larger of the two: 15.1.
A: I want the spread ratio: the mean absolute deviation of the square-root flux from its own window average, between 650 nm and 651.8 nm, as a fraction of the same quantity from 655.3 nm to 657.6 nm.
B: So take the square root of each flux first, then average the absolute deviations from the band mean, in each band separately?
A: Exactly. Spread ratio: 1.15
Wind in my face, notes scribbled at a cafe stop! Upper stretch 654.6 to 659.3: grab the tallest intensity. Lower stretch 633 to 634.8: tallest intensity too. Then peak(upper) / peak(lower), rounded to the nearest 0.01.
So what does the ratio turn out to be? 1.01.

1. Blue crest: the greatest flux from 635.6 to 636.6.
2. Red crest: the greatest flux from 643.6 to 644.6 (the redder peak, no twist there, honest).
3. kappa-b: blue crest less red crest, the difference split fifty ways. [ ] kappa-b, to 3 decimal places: 0.024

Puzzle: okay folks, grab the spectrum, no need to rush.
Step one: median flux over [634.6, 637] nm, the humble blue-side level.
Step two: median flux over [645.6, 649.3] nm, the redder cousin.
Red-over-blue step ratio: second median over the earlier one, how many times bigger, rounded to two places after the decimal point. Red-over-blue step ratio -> 0.92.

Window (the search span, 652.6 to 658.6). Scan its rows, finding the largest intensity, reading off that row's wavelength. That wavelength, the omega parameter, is 653.95 nm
